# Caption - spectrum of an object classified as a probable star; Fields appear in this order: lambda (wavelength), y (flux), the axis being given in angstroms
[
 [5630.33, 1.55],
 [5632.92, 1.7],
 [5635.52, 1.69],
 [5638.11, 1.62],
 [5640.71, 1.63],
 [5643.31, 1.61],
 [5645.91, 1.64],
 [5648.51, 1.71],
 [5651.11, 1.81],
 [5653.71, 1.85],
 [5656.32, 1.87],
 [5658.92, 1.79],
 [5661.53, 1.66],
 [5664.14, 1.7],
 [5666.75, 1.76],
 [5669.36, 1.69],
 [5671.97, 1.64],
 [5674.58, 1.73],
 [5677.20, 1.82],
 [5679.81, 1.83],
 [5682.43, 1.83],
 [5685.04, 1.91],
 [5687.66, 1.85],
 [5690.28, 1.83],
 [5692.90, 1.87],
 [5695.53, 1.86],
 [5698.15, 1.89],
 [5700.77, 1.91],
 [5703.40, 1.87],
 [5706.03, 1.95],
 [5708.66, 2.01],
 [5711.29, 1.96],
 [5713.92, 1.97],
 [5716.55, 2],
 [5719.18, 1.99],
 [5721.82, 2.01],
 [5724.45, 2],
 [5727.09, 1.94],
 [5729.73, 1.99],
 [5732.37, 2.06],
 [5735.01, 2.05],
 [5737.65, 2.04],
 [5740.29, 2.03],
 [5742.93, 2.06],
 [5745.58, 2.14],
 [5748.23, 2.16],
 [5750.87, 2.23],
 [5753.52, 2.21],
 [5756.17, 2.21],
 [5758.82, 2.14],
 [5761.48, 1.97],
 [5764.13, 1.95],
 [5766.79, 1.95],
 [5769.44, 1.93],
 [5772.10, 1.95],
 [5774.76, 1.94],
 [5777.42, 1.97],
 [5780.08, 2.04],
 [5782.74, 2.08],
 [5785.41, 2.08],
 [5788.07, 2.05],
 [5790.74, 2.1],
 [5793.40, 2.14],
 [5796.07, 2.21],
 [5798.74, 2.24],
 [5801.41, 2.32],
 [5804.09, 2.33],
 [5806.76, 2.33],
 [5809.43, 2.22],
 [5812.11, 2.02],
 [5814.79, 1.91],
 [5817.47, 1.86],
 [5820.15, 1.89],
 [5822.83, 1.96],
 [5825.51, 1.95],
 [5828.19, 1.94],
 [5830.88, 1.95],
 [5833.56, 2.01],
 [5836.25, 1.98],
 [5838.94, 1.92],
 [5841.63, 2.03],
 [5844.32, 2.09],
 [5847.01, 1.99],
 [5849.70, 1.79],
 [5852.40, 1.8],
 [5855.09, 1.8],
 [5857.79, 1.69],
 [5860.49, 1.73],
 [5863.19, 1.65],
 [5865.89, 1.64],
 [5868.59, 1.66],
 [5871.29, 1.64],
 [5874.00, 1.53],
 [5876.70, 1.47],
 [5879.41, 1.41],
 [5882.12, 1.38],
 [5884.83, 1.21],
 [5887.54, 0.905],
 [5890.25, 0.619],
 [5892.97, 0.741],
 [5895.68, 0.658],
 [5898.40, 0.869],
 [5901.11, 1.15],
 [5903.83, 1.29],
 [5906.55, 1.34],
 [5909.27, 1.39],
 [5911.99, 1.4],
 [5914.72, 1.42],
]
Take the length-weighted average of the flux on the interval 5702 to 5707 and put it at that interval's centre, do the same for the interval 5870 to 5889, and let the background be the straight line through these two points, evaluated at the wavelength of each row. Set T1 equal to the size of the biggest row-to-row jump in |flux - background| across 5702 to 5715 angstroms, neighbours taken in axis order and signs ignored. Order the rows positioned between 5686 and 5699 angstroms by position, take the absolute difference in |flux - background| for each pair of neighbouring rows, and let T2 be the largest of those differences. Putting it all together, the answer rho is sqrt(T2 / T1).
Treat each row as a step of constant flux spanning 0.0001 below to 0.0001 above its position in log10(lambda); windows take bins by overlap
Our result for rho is 0.84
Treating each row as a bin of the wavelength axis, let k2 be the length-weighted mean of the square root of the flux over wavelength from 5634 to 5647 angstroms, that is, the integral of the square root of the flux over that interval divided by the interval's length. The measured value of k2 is 1.28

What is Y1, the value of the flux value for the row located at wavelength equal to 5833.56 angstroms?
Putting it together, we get 2.01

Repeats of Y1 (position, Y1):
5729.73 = 1.99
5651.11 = 1.81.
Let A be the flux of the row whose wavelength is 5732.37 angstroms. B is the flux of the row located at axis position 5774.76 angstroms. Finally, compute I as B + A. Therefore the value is 4.00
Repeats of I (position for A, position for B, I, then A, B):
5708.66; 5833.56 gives 4.02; 2.01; 2.01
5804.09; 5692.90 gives 4.20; 2.33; 1.87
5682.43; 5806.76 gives 4.16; 1.83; 2.33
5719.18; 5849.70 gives 3.78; 1.99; 1.79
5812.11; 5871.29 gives 3.66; 2.02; 1.64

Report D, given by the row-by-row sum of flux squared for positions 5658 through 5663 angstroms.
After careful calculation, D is 6.0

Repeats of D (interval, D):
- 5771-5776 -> 7.6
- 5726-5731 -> 7.7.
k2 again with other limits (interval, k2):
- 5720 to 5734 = 1.41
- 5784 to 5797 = 1.45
